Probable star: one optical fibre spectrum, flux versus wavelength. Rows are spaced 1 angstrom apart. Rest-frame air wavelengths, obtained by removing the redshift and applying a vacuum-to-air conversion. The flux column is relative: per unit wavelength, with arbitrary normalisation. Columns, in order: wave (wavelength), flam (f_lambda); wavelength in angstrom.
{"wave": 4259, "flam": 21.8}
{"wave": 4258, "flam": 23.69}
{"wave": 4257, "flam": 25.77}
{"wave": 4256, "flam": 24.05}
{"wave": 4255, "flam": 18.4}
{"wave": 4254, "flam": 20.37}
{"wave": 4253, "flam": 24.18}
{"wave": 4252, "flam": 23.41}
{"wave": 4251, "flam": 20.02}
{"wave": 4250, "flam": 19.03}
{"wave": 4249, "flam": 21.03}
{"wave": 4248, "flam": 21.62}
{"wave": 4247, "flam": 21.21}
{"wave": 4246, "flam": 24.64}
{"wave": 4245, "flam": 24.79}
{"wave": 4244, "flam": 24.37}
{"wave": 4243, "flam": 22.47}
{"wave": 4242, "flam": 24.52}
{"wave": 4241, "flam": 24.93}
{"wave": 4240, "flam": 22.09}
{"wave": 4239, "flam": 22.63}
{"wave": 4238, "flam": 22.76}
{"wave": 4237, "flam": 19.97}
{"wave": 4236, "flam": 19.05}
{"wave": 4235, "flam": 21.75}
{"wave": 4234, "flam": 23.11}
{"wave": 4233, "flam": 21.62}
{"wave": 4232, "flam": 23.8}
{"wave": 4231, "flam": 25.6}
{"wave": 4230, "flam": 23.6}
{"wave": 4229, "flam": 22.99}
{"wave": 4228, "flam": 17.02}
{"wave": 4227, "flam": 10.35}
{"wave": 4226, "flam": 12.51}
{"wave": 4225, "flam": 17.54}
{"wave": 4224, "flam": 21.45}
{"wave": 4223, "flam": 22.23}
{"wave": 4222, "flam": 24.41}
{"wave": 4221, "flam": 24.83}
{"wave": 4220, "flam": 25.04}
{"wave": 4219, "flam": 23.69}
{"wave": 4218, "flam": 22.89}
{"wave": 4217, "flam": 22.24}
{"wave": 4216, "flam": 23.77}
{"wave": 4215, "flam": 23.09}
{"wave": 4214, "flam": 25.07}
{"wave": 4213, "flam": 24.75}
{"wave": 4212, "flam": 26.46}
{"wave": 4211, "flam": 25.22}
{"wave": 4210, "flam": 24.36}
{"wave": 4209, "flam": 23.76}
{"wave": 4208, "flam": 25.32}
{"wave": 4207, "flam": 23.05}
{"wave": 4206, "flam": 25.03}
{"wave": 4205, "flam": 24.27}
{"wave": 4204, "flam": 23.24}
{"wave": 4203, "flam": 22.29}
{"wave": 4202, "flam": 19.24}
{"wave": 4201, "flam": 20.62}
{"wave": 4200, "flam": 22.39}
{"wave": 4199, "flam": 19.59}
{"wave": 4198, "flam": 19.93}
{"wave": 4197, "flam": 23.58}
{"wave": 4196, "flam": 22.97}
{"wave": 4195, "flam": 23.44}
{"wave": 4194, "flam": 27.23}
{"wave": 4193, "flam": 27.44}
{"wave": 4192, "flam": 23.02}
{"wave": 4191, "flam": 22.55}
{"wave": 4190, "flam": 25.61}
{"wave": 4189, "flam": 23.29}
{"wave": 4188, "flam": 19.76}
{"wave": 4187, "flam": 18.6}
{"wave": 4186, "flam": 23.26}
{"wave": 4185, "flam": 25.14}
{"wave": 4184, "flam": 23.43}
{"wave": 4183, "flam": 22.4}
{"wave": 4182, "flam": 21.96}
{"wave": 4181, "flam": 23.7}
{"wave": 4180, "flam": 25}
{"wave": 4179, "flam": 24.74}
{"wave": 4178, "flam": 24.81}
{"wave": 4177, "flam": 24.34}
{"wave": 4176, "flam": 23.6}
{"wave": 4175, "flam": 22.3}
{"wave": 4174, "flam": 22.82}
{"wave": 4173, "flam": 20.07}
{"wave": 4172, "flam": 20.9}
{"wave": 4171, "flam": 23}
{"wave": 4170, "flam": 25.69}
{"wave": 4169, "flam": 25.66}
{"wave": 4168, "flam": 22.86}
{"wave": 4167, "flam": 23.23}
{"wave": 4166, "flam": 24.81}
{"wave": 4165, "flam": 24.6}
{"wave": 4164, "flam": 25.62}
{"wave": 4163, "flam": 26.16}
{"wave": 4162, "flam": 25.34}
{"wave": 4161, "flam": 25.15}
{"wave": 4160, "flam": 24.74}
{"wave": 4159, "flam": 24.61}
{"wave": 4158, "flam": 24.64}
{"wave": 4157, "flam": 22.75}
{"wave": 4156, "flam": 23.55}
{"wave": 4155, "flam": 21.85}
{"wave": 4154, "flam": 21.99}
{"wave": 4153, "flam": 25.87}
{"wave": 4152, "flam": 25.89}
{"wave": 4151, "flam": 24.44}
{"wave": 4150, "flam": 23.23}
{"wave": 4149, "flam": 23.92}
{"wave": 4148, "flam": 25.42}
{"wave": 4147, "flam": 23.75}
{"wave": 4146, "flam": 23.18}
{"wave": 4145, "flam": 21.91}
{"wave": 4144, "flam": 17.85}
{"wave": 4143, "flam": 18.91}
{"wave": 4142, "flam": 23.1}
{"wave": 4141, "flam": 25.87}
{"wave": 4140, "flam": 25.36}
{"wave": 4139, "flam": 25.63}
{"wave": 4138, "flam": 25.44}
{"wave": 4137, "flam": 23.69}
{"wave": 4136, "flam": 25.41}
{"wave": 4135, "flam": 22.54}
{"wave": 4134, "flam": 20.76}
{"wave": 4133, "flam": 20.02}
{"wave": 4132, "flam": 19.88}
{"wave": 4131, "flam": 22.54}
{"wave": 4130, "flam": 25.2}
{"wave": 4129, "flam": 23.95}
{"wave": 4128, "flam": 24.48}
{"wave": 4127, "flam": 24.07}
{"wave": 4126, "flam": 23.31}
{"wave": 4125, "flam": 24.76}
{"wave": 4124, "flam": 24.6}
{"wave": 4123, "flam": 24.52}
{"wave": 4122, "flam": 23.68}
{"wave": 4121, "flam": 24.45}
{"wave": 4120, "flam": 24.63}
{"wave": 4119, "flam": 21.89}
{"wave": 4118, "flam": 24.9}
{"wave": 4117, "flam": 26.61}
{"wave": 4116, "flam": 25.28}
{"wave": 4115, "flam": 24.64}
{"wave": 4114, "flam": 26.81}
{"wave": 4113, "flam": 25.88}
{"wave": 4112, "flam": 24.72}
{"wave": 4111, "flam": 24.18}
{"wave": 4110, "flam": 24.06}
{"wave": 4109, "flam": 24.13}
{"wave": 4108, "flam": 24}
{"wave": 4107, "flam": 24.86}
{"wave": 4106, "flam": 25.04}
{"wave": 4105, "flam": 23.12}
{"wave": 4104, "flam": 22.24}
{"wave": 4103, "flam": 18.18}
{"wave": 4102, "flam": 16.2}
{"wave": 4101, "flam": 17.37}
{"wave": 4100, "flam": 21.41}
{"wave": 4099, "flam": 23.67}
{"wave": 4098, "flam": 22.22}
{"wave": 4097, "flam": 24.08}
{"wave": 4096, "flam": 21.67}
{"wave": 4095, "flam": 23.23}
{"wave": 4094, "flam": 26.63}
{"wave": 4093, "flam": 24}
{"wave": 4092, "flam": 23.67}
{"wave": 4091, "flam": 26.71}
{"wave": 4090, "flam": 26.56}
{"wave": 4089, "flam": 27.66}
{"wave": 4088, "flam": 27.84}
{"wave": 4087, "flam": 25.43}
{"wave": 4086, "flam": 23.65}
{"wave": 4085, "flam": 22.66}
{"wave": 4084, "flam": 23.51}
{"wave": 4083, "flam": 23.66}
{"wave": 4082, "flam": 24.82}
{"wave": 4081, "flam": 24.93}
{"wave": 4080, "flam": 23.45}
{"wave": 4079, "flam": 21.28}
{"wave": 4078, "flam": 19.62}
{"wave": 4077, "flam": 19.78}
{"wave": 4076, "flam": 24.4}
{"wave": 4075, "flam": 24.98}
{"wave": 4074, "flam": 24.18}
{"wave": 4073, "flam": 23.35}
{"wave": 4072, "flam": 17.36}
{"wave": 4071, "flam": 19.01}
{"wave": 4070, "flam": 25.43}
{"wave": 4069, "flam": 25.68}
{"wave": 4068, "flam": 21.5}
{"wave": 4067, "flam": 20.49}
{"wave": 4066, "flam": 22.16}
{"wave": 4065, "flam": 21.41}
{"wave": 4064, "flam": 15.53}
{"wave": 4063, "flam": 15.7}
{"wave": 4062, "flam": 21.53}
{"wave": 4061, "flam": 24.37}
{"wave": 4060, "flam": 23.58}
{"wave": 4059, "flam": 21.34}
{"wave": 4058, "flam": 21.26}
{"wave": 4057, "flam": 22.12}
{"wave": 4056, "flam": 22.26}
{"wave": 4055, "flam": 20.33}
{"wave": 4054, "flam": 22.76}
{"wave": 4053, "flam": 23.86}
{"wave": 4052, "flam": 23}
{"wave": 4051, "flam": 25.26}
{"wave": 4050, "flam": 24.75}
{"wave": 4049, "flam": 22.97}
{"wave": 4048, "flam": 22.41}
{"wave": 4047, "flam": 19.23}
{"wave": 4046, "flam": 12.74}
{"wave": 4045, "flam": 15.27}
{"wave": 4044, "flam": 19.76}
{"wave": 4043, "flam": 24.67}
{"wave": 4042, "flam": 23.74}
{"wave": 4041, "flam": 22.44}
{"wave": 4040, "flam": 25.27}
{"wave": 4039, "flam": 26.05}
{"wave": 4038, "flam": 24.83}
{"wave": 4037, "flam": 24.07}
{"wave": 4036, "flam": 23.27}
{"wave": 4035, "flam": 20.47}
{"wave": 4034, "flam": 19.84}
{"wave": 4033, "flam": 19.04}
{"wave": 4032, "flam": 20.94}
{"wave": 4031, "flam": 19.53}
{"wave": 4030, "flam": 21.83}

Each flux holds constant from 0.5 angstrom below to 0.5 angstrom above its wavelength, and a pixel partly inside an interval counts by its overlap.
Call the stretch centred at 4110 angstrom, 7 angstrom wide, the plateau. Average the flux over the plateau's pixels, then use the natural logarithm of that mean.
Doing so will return 3.20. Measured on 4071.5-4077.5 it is 3.11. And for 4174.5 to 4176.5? 3.13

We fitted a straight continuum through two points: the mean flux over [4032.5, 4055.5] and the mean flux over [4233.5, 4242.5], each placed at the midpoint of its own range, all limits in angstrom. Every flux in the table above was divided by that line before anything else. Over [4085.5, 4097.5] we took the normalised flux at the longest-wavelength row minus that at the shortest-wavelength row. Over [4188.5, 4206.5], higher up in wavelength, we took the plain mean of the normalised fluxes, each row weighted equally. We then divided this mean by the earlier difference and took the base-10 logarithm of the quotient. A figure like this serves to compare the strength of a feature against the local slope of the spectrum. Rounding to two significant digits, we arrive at 1.7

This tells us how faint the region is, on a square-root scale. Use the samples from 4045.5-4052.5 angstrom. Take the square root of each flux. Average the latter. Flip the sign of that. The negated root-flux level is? -4.61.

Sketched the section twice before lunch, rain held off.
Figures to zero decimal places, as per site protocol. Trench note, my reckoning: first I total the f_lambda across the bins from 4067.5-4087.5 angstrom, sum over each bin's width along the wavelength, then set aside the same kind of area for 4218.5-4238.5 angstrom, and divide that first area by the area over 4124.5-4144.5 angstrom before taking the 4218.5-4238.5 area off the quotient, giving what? -422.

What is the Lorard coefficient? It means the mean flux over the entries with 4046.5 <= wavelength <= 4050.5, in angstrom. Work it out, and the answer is 22.3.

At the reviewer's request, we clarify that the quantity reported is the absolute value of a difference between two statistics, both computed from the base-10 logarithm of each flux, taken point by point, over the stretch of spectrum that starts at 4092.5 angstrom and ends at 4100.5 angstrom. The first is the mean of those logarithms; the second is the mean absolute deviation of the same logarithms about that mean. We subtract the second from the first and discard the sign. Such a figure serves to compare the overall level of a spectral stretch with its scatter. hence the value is 1.345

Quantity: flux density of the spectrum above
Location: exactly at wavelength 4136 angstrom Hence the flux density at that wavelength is 25.41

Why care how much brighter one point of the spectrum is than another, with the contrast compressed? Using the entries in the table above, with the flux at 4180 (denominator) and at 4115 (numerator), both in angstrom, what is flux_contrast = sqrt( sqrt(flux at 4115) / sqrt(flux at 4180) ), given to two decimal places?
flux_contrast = 1.00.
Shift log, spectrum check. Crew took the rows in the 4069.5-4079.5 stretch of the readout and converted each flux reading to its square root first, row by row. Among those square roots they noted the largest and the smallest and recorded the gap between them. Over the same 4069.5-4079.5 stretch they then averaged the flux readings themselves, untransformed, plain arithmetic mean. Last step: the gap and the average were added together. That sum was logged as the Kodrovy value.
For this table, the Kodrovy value 22.8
